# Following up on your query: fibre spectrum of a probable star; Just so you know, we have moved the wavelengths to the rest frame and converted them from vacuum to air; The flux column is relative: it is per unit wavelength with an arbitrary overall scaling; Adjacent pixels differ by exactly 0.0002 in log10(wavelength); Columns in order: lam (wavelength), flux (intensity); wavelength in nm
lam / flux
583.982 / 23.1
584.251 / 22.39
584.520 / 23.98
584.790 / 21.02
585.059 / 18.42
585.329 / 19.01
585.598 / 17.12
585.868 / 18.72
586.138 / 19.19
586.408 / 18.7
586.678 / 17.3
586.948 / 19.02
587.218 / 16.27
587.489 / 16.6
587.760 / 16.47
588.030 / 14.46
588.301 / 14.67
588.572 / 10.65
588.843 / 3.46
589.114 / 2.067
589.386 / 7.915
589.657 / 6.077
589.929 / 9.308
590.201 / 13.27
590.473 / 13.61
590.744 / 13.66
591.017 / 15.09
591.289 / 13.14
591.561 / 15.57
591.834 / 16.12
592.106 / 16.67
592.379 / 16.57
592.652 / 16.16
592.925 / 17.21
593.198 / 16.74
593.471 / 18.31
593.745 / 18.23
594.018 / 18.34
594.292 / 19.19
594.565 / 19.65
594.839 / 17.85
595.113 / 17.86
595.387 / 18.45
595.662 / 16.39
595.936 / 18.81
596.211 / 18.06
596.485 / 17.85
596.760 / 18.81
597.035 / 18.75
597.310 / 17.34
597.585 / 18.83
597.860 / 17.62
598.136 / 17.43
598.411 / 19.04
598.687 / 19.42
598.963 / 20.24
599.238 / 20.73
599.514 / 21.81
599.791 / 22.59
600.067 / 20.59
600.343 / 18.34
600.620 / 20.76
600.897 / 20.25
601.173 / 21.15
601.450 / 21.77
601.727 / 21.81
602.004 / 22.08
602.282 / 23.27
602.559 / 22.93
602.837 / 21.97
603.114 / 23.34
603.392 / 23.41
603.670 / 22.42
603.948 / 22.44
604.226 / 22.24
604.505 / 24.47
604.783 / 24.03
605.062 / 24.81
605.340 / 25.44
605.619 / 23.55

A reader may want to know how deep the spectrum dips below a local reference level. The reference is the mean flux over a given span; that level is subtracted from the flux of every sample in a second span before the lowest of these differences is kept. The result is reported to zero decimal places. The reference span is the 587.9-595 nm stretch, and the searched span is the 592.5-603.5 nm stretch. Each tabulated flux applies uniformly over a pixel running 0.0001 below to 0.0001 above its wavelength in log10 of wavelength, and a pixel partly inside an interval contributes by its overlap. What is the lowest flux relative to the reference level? 2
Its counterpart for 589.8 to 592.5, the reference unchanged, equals -5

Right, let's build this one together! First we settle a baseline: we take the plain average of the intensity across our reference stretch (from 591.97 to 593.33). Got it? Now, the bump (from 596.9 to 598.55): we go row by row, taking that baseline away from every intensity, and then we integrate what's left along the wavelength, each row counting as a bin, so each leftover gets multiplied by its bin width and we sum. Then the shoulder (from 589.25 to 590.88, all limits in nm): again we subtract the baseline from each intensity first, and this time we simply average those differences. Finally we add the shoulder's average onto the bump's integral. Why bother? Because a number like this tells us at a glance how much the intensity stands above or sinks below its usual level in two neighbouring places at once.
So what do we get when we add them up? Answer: -3.6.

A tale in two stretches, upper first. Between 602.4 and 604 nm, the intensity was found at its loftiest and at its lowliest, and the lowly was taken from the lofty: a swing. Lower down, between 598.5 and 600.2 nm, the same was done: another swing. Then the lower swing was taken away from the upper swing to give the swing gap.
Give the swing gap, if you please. -1.7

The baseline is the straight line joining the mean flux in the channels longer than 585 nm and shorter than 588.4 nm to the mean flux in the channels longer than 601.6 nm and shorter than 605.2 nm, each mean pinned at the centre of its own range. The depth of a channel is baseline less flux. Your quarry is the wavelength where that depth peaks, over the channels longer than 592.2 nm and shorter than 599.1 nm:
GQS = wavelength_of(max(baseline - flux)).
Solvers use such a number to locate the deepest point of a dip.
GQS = 595.662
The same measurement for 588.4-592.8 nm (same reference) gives 589.114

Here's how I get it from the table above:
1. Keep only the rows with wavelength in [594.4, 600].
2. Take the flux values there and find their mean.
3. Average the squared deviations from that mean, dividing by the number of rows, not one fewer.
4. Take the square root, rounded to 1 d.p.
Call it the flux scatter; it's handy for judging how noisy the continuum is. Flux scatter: 1.5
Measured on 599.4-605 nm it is 1.4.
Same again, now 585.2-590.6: 5.2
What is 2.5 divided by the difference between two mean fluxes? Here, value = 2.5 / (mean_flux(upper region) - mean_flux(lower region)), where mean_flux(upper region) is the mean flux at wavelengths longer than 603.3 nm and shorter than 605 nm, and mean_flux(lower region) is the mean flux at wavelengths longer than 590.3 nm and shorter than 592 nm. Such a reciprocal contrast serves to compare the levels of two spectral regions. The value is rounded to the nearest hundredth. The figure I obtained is 0.29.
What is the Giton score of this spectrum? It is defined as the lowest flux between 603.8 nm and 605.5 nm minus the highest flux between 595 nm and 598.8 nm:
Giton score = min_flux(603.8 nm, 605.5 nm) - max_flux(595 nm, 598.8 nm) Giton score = 2.8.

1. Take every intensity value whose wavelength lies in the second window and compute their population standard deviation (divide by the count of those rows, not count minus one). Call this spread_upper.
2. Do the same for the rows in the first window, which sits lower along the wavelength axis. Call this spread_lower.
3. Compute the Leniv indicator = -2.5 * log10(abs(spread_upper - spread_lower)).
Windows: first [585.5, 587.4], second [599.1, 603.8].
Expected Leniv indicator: 1.59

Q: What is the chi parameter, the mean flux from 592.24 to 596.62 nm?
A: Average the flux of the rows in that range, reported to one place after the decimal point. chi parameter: 17.9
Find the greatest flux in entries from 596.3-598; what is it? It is 18.83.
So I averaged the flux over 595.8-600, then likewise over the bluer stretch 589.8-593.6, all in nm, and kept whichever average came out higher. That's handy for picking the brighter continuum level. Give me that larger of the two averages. 19.2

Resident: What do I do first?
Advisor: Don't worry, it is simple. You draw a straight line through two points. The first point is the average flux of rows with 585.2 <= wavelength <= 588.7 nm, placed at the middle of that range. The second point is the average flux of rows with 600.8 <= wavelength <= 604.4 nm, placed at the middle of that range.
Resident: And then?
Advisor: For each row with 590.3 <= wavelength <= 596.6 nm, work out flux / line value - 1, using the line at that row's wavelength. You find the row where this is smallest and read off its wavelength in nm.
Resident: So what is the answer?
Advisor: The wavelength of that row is 591.289 nm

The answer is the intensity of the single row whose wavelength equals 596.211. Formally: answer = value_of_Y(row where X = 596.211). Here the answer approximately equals 18.06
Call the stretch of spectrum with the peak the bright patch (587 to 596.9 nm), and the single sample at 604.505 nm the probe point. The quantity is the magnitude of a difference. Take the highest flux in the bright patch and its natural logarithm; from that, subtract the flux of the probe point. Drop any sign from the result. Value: 21.5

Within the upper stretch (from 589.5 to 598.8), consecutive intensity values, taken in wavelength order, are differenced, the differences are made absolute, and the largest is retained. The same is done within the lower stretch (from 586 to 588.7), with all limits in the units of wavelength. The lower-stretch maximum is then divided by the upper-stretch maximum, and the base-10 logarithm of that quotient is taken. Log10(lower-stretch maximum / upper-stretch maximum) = 0.01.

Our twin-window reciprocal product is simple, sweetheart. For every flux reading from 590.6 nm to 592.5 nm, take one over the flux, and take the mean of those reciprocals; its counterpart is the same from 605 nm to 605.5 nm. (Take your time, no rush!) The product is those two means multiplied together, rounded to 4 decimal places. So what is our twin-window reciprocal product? 0.0026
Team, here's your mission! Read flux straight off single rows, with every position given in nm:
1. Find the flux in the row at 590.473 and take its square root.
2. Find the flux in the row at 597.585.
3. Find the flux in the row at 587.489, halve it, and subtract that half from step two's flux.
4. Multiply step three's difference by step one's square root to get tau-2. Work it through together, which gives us 39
